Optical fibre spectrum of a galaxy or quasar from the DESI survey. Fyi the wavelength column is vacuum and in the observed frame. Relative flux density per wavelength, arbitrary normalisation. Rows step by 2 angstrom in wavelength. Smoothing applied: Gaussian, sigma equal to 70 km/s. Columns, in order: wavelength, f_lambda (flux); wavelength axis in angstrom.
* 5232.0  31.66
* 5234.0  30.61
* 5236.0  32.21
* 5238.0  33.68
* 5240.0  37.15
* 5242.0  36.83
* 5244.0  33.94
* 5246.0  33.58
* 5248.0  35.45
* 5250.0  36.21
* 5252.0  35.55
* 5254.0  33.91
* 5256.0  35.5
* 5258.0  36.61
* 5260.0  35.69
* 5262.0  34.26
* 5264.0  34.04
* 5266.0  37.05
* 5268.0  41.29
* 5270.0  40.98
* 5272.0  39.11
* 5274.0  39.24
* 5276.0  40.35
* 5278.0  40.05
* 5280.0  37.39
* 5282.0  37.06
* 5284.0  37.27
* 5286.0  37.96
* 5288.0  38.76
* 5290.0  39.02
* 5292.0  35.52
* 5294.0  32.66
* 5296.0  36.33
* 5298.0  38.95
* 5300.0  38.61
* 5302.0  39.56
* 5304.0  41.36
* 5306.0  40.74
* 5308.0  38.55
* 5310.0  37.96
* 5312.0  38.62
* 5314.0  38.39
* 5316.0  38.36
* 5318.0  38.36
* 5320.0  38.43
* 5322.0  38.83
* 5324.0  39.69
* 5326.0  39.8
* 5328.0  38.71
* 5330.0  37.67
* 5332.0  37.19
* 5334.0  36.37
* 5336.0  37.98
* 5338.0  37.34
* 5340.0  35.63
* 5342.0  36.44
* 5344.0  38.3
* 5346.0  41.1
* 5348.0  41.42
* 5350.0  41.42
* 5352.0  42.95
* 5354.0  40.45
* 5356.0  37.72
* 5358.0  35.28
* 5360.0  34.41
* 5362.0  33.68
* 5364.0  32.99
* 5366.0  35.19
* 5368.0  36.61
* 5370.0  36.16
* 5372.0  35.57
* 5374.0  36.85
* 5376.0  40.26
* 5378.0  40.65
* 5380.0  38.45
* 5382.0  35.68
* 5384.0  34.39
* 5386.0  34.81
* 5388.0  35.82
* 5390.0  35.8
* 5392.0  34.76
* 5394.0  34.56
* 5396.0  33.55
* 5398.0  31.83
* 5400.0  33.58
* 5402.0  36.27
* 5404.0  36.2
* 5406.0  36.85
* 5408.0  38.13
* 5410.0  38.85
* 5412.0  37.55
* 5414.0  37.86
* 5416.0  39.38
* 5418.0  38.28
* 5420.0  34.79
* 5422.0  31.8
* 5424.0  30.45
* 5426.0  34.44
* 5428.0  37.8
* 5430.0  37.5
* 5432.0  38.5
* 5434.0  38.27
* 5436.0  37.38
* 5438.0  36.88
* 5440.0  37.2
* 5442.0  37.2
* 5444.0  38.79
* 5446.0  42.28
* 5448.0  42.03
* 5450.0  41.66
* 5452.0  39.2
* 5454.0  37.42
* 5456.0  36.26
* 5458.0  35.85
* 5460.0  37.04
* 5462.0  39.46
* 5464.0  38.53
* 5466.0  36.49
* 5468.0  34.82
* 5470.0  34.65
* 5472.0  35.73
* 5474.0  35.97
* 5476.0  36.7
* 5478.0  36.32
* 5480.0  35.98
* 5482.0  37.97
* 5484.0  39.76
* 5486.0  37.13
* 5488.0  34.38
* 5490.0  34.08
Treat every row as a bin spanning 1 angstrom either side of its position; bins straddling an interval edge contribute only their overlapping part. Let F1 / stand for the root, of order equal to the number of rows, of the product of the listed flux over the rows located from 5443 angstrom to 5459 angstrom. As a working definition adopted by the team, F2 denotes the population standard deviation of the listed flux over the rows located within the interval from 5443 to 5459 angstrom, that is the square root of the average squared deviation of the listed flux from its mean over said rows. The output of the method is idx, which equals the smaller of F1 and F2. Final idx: 2.4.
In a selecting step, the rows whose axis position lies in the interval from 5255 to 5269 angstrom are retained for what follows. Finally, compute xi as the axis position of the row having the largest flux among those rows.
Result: 5268.0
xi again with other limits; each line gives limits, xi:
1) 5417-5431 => 5418.0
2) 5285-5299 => 5290.0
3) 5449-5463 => 5450.0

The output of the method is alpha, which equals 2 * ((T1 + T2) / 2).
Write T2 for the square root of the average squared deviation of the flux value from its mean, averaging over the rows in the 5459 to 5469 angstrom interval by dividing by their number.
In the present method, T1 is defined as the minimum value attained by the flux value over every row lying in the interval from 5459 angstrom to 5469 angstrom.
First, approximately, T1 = 34.82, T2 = 1.6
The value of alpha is 36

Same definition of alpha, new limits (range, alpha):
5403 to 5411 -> 37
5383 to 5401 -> 33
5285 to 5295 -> 35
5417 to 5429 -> 33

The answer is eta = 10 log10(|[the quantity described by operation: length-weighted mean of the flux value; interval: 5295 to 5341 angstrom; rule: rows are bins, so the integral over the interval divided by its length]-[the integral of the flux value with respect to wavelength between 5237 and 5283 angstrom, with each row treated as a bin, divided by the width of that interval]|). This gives 2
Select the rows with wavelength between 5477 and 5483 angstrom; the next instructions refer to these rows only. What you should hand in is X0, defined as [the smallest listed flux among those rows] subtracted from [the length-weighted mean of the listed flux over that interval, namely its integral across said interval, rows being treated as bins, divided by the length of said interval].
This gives 0.8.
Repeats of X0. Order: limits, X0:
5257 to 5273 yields 3.3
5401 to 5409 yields 0.7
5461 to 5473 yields 2.0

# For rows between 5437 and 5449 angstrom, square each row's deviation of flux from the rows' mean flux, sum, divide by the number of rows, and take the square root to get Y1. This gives 2.27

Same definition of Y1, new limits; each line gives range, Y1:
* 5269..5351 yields 1.77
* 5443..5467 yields 2.18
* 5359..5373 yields 1.22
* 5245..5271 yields 2.35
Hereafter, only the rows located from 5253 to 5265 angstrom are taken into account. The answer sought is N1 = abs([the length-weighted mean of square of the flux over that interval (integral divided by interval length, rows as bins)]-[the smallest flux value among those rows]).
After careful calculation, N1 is 1192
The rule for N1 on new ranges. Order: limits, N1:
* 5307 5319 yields 1435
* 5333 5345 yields 1335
